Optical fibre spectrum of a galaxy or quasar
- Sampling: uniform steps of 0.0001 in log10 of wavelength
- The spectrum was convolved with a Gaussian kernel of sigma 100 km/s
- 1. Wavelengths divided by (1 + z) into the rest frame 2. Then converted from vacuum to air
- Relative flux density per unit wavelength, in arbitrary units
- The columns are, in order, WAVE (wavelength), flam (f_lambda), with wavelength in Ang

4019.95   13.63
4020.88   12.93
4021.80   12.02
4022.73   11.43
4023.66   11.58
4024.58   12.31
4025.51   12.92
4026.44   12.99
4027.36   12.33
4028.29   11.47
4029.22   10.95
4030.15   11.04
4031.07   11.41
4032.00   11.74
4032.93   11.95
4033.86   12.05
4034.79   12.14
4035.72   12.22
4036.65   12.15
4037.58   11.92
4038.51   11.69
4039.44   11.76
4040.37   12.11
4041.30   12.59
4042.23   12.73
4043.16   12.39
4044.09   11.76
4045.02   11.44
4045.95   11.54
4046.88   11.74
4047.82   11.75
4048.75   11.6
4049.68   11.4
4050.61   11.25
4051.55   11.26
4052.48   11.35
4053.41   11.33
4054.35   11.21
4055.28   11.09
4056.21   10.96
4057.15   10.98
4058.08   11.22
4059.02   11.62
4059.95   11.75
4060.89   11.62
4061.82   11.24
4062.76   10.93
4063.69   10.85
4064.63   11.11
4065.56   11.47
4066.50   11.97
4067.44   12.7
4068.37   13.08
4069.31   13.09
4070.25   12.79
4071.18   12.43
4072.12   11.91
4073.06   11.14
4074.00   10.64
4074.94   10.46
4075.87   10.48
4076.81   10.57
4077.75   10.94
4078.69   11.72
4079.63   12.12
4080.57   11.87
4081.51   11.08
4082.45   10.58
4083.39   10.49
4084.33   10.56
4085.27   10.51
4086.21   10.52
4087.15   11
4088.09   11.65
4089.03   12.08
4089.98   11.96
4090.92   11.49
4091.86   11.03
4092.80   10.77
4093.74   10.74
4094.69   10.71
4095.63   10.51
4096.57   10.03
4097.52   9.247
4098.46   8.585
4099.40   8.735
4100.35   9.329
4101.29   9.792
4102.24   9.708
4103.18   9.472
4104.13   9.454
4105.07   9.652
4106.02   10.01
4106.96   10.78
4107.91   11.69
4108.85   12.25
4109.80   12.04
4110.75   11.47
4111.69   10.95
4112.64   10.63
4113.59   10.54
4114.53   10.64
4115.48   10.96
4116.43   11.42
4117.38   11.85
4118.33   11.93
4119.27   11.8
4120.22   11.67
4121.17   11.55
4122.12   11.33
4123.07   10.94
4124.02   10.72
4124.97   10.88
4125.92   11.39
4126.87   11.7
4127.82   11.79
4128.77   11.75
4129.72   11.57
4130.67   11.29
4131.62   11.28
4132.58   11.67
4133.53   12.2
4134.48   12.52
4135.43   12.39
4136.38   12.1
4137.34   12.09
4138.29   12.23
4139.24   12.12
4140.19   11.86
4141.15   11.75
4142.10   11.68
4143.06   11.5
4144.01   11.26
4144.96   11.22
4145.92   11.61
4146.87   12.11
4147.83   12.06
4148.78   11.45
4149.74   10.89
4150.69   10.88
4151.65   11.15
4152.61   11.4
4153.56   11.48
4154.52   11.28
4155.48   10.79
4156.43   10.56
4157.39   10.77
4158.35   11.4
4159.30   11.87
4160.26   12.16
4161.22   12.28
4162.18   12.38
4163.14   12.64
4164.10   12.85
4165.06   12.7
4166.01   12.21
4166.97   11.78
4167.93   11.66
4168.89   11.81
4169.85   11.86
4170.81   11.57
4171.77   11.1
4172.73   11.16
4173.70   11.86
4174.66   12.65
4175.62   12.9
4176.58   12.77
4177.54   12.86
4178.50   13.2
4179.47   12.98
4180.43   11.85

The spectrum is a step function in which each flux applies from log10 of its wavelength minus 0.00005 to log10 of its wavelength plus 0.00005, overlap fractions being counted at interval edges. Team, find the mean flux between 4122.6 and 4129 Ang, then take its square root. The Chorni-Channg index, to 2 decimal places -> 3.36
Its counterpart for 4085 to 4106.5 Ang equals 3.21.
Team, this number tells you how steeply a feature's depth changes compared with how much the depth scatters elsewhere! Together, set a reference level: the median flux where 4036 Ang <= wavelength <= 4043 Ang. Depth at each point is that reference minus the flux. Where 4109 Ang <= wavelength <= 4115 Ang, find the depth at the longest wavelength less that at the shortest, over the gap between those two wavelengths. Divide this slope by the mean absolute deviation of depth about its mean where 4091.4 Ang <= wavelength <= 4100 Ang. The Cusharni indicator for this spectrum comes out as 0.37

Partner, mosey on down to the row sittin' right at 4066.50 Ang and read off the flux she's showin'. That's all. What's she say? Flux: 11.97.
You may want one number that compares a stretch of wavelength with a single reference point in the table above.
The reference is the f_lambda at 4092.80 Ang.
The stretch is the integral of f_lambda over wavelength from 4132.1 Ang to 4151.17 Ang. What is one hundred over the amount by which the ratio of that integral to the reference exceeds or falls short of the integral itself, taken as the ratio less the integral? -0.49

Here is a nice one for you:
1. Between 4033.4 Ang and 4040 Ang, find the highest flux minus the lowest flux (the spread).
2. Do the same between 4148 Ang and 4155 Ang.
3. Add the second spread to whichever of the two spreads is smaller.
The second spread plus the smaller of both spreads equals 1.1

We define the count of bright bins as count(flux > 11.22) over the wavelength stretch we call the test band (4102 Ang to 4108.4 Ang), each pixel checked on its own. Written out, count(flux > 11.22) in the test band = 1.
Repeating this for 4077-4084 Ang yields 3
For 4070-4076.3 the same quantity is 3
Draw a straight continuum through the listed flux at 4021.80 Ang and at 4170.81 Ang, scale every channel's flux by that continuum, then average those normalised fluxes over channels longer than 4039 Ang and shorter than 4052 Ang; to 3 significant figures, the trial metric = 0.988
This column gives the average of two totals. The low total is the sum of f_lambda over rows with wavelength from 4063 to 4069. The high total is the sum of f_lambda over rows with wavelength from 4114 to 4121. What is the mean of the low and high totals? 76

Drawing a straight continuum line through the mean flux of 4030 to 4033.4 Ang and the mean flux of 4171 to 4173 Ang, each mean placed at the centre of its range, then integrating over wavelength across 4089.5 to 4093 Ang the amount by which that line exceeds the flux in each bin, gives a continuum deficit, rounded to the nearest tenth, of 0.2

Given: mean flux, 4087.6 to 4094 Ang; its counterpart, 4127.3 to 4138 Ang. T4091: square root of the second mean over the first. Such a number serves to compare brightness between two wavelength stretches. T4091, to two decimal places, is 1.02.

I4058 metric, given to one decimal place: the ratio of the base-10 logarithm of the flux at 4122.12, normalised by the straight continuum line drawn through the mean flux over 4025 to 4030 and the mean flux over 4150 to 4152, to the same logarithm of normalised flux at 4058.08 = -0.1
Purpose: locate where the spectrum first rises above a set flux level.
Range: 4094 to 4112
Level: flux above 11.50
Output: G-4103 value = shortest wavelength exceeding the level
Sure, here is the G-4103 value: 4107.91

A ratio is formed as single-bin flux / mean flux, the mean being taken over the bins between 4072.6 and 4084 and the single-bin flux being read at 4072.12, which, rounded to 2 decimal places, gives 1.08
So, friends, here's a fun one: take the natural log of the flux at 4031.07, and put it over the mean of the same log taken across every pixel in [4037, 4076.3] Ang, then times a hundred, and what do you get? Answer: 99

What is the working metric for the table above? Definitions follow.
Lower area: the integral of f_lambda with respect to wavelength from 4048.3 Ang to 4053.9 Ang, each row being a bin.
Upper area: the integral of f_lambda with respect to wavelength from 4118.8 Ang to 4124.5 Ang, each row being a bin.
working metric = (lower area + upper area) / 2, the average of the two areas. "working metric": 64.1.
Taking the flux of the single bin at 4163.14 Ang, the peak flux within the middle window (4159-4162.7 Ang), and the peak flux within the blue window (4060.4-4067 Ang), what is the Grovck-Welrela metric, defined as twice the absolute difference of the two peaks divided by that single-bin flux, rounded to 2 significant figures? 0.065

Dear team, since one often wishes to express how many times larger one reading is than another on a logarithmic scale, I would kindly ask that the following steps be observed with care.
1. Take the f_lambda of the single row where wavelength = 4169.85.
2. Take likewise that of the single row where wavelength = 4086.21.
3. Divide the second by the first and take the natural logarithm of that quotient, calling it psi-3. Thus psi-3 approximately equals -0.12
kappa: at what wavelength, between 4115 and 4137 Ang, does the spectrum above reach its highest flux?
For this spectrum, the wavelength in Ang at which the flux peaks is 4134.48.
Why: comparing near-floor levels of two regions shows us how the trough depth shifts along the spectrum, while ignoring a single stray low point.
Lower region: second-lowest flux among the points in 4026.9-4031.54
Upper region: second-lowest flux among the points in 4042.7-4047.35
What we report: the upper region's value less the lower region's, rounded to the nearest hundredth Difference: 0.50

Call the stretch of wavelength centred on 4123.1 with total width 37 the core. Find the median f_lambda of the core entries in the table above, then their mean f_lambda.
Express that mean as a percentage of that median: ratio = 98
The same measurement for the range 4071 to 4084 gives 101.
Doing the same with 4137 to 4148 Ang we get 100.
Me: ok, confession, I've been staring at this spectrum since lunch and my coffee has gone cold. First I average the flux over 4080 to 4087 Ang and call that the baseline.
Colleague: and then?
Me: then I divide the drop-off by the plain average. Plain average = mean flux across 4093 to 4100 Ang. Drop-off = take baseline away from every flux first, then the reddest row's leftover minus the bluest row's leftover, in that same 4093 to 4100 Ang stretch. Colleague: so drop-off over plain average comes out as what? -0.20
